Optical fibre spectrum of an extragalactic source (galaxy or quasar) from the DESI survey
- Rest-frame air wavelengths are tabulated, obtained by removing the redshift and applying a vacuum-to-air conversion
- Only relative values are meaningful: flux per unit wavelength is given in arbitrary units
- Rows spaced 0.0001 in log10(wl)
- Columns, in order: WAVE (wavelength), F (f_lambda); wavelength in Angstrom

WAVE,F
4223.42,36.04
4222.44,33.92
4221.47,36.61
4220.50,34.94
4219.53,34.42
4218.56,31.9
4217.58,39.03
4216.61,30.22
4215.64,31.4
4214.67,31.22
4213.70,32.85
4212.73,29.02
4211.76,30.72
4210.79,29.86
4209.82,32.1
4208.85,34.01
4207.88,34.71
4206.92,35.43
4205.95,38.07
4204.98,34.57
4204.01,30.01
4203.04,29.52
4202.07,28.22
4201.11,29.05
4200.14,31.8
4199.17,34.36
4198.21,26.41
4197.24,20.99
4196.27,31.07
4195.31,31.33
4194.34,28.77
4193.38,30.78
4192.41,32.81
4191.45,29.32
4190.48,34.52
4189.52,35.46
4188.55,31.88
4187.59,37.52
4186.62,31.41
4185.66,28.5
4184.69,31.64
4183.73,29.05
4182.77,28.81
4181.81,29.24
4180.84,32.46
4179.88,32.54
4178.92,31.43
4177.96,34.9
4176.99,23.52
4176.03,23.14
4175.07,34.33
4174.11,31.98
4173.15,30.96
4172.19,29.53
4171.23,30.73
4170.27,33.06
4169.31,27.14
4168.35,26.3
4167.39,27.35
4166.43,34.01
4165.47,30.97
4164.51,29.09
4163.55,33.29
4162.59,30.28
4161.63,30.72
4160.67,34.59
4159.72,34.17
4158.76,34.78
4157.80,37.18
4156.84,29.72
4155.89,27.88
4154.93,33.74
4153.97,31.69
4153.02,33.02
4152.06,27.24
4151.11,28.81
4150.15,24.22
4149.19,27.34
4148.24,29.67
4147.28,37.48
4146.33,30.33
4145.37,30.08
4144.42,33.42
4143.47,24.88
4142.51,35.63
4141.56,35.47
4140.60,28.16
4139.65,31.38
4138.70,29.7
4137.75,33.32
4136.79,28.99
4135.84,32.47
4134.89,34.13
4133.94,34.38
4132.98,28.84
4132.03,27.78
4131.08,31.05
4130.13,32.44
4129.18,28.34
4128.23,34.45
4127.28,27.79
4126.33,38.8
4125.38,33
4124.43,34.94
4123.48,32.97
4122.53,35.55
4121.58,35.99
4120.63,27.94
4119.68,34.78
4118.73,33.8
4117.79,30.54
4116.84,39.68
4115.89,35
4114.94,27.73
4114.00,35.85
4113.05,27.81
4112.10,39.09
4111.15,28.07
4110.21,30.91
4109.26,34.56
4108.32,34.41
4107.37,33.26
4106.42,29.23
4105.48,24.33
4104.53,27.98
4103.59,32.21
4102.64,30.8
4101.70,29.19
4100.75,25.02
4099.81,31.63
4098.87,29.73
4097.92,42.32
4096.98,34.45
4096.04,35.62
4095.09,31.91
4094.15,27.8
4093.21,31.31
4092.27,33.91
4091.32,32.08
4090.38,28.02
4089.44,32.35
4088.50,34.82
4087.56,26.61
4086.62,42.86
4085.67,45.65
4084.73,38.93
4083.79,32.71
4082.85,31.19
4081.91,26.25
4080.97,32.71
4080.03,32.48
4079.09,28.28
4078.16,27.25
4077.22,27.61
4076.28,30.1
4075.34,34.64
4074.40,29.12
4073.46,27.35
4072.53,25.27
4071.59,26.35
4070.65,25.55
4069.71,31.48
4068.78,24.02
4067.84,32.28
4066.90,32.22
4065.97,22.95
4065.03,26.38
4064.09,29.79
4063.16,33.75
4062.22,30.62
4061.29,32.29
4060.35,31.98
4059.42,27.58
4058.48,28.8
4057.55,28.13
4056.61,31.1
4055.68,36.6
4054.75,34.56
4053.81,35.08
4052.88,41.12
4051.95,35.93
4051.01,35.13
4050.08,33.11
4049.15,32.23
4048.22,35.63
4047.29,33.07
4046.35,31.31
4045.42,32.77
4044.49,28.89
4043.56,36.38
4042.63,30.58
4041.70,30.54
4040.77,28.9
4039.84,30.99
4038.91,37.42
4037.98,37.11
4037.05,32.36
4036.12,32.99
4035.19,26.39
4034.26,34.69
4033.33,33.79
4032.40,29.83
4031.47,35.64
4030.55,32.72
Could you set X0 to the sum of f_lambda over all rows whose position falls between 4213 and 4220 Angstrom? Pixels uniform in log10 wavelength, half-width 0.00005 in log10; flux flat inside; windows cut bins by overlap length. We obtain 231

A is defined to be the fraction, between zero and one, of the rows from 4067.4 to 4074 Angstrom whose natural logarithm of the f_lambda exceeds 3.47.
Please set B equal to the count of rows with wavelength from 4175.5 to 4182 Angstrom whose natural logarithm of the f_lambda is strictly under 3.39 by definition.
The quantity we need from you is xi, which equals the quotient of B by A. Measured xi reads 21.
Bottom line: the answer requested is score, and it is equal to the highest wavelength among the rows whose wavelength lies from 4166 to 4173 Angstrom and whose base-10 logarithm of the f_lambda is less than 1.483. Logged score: 4172.19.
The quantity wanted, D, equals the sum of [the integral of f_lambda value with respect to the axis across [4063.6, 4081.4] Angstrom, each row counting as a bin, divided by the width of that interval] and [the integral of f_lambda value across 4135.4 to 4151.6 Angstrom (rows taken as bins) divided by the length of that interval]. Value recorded 59.4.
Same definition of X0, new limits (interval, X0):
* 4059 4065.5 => 212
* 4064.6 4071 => 195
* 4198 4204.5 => 209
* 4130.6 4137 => 218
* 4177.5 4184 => 218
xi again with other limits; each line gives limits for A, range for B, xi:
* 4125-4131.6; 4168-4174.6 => 5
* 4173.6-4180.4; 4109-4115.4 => 7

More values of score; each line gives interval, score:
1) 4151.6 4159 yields 4156.84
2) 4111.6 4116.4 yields 4114.94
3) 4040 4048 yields 4044.49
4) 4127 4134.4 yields 4132.98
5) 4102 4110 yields 4106.42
